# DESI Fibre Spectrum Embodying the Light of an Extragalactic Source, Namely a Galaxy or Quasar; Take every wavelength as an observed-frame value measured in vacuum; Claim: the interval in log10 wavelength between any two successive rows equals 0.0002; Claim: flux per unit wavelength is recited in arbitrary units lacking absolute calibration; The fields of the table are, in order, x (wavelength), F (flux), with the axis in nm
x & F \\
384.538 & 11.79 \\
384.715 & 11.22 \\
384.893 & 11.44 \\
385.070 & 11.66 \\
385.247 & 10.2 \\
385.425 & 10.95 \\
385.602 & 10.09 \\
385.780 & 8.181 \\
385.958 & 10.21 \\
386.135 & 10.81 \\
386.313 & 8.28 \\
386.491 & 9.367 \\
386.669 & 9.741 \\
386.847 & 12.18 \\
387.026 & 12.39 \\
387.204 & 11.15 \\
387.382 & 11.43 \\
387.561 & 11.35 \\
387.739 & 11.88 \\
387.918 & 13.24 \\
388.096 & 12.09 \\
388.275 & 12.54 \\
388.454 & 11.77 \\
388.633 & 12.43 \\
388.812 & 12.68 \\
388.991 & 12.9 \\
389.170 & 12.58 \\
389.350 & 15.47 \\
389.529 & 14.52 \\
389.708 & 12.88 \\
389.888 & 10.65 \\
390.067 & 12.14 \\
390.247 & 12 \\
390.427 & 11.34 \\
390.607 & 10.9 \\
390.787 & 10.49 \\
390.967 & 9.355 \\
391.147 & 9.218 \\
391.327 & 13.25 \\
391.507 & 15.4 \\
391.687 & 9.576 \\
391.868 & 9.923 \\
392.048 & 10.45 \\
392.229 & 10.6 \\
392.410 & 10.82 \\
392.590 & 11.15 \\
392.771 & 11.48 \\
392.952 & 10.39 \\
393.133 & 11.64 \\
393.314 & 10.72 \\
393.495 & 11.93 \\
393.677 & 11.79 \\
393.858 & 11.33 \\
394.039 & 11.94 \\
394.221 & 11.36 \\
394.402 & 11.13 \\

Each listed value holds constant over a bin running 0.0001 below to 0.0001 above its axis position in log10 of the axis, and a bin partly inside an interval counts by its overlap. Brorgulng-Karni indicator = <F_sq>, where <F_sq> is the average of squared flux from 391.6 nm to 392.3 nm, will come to 103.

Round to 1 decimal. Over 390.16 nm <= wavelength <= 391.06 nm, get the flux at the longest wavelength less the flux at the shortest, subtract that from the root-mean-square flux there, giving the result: 13.5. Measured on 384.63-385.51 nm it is 11.4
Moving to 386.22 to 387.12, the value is 6.4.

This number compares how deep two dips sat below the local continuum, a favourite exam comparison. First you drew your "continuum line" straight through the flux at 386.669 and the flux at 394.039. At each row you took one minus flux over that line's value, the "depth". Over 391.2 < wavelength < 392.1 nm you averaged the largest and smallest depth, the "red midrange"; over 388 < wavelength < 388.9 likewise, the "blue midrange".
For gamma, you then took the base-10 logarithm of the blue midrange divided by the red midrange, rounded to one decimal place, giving 0.2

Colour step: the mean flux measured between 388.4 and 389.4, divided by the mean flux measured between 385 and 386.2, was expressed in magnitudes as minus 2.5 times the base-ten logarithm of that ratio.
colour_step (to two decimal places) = -0.25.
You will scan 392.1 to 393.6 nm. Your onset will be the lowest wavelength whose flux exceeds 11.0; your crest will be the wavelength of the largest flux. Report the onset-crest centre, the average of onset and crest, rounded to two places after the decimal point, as 393.04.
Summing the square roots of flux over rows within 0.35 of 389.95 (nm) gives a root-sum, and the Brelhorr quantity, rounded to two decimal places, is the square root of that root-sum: 3.71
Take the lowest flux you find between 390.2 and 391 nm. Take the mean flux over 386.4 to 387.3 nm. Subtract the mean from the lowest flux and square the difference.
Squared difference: 2.6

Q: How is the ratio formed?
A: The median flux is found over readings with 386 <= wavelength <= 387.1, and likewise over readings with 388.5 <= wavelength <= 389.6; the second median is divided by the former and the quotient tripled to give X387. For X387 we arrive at 3.73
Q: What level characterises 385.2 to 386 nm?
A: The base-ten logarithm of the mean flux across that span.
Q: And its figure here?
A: 1.00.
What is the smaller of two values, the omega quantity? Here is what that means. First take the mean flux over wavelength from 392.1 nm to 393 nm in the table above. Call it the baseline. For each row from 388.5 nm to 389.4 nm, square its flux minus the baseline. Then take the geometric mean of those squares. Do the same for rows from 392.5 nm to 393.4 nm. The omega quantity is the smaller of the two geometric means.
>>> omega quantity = 0.16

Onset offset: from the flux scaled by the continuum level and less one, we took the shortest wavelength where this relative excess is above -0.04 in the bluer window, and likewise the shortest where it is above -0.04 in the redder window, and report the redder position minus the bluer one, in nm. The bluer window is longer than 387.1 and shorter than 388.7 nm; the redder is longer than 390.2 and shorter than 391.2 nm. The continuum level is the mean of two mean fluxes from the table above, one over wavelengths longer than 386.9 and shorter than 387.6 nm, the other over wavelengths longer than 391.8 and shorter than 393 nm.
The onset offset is 3.04 nm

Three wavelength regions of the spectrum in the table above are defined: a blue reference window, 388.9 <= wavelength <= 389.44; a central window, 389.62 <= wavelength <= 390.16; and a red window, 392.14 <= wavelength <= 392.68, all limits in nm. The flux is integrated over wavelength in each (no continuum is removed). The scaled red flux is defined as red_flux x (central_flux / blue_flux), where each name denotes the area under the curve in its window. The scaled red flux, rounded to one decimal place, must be 5.1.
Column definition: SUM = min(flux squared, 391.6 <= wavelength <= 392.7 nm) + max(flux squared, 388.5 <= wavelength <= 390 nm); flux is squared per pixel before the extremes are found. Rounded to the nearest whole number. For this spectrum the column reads 331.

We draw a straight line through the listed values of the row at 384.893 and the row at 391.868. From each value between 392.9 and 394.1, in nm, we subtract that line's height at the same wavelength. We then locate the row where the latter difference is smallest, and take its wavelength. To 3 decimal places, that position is 392.952 nm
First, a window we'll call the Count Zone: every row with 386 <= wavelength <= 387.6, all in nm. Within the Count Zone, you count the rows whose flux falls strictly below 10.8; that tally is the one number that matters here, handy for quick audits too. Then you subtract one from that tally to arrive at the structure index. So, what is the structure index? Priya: 2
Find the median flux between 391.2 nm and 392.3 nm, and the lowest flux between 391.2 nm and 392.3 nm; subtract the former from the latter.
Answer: -0.95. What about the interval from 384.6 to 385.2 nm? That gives -0.22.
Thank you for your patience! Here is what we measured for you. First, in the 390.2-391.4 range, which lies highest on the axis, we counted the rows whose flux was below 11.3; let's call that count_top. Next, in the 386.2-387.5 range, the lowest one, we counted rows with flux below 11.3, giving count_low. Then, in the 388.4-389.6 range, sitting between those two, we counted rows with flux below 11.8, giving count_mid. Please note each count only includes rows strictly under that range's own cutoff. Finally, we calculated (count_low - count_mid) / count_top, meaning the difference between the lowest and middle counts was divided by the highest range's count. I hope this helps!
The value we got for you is 0.75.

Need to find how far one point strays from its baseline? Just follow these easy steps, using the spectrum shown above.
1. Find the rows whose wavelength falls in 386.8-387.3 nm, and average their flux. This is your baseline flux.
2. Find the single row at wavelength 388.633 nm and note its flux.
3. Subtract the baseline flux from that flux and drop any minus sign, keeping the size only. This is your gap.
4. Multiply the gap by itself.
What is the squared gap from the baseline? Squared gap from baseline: 0.3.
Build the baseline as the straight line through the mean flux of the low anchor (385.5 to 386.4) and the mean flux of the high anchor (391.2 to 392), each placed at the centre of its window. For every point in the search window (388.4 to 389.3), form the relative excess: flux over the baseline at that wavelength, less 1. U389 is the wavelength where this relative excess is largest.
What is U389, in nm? 388.991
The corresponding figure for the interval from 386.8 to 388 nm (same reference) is 387.918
